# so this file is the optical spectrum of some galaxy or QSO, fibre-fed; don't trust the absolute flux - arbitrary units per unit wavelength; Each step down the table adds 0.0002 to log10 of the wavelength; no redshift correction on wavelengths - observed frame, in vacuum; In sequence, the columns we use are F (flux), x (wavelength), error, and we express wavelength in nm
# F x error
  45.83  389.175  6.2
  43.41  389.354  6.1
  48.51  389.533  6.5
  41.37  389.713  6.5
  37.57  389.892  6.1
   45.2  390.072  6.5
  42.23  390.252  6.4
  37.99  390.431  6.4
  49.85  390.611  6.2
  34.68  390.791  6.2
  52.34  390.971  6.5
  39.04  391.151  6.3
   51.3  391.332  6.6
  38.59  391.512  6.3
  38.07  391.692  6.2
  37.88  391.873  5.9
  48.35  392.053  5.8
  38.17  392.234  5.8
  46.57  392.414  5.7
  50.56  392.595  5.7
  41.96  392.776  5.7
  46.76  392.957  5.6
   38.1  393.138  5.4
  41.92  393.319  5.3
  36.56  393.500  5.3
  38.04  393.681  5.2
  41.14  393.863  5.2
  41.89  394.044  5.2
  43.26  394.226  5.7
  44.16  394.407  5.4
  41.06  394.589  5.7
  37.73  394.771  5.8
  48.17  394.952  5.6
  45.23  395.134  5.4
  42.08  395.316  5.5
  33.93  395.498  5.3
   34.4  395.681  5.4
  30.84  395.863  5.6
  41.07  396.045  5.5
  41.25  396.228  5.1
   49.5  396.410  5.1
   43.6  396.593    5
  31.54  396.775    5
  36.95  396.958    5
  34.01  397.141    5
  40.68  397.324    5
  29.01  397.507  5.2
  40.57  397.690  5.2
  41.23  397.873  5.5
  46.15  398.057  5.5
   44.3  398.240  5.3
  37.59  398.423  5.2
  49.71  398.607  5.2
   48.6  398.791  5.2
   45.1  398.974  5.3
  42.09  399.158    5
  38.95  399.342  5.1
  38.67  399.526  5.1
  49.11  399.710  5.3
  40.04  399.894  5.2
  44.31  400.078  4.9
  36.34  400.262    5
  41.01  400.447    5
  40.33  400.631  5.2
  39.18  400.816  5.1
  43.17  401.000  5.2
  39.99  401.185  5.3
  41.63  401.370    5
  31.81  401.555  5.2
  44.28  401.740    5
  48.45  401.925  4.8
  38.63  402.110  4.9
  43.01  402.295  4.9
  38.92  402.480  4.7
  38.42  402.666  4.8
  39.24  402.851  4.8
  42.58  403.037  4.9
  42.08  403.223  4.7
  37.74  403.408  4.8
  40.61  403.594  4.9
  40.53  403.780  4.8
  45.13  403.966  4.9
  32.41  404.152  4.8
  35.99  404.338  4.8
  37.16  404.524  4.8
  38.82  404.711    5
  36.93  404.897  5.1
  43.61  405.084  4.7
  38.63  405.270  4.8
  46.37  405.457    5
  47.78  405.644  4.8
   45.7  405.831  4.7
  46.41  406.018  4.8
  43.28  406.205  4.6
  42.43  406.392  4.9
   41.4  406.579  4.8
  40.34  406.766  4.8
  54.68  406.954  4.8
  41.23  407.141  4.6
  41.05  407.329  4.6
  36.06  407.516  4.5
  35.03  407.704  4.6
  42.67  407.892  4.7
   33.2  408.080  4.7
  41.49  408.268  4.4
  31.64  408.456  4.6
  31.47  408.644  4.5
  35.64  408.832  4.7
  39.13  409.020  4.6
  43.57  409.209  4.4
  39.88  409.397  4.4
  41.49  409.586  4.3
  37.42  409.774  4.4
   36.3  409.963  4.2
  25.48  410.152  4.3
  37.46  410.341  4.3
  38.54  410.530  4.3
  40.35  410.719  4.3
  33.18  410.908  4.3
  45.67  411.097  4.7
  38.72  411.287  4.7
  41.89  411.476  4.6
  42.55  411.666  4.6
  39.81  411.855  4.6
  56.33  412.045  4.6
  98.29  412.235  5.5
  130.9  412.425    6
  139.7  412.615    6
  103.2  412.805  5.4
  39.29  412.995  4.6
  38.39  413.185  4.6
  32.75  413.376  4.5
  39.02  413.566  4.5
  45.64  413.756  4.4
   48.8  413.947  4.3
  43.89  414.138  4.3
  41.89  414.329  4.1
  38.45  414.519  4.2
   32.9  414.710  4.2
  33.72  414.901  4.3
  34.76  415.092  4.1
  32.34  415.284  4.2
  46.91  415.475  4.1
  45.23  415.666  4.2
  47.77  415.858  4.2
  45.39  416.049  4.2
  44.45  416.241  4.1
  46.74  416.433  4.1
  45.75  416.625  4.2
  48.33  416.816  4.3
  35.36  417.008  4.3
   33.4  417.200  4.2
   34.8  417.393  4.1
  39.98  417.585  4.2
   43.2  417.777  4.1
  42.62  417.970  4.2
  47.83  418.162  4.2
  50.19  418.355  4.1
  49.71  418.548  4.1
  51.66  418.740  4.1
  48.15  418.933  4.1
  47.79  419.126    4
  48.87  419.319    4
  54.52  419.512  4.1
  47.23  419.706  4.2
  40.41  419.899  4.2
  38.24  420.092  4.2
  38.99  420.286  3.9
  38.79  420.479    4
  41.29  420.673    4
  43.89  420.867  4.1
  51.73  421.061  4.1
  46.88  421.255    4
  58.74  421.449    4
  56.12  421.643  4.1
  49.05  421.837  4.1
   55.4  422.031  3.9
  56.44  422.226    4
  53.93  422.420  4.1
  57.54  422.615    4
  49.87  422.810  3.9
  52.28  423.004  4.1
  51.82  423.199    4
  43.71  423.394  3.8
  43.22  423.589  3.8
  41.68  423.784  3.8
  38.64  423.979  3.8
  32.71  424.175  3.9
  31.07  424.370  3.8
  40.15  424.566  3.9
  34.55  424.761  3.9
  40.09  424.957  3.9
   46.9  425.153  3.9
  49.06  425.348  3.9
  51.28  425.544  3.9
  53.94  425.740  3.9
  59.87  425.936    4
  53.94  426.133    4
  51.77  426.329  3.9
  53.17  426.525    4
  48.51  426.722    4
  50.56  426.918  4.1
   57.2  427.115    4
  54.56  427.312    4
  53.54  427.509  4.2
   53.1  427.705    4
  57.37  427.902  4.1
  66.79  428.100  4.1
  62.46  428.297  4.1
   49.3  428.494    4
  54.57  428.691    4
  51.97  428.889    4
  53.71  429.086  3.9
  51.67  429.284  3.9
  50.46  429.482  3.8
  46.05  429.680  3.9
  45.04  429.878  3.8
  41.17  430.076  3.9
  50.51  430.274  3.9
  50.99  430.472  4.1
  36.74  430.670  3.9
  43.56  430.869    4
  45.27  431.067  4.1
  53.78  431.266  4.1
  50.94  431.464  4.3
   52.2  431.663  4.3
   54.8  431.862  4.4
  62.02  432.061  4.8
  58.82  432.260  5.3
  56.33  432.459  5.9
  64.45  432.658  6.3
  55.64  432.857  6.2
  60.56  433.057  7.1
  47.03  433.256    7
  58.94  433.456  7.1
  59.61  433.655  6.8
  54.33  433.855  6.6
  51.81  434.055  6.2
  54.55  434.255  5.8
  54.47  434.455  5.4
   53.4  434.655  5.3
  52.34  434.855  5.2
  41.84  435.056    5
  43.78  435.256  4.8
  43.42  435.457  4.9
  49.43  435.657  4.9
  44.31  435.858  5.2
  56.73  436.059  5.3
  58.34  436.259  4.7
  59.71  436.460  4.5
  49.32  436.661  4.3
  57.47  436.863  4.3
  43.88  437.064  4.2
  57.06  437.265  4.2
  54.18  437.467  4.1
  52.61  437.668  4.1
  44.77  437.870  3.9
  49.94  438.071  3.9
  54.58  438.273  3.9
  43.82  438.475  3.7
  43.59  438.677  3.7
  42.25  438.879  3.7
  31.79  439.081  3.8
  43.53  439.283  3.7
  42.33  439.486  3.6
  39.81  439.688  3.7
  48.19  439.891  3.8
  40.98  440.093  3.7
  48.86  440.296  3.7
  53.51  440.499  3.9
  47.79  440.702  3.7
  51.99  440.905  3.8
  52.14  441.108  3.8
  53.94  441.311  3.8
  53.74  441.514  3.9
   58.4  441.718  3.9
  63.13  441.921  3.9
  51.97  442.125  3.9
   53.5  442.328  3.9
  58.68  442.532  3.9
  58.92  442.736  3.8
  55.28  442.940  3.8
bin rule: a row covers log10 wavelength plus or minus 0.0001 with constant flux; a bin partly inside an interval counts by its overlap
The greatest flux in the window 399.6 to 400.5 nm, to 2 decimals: 49.11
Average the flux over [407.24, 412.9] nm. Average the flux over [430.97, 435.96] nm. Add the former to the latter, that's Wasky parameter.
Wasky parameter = 102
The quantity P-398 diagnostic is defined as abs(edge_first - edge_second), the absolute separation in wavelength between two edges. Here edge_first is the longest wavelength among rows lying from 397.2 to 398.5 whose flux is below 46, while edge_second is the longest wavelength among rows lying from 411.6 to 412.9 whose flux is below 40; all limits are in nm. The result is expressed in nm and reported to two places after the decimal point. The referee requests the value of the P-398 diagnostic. 13.43 nm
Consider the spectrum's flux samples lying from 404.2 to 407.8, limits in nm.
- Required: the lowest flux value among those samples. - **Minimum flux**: 35.03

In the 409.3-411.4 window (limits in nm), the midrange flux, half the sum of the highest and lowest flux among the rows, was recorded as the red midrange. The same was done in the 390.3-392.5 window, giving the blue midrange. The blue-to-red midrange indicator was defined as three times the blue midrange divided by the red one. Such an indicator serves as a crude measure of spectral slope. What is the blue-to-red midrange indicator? 3.7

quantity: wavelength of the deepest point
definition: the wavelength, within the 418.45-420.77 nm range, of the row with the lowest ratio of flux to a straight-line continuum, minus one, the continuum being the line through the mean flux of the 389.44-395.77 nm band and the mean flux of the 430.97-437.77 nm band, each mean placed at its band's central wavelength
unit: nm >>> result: 420.092 nm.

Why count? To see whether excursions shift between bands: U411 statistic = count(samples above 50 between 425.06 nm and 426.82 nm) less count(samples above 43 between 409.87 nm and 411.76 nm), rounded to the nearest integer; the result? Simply 5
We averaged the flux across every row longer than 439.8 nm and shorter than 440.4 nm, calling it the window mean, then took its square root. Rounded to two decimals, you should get 6.78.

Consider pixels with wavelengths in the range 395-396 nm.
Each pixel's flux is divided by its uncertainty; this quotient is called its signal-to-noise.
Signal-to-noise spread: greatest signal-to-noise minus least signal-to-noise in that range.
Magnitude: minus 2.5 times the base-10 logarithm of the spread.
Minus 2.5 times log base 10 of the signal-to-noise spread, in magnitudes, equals -1.14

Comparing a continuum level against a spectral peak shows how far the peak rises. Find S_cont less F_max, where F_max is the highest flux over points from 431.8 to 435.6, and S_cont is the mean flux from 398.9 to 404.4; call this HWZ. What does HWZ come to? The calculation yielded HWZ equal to -24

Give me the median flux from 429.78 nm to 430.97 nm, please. 44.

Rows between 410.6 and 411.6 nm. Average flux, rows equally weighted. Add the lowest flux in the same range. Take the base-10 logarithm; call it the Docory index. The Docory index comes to 1.86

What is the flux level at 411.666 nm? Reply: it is 42.55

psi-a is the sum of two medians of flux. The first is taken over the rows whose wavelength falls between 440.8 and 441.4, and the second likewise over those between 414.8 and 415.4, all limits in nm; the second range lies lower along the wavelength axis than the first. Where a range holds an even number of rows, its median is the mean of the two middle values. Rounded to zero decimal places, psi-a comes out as 86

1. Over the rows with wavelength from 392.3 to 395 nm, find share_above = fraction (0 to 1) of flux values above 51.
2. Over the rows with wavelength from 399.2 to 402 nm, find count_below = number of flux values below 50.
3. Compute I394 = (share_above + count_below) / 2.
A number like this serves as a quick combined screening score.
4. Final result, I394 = 7.5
